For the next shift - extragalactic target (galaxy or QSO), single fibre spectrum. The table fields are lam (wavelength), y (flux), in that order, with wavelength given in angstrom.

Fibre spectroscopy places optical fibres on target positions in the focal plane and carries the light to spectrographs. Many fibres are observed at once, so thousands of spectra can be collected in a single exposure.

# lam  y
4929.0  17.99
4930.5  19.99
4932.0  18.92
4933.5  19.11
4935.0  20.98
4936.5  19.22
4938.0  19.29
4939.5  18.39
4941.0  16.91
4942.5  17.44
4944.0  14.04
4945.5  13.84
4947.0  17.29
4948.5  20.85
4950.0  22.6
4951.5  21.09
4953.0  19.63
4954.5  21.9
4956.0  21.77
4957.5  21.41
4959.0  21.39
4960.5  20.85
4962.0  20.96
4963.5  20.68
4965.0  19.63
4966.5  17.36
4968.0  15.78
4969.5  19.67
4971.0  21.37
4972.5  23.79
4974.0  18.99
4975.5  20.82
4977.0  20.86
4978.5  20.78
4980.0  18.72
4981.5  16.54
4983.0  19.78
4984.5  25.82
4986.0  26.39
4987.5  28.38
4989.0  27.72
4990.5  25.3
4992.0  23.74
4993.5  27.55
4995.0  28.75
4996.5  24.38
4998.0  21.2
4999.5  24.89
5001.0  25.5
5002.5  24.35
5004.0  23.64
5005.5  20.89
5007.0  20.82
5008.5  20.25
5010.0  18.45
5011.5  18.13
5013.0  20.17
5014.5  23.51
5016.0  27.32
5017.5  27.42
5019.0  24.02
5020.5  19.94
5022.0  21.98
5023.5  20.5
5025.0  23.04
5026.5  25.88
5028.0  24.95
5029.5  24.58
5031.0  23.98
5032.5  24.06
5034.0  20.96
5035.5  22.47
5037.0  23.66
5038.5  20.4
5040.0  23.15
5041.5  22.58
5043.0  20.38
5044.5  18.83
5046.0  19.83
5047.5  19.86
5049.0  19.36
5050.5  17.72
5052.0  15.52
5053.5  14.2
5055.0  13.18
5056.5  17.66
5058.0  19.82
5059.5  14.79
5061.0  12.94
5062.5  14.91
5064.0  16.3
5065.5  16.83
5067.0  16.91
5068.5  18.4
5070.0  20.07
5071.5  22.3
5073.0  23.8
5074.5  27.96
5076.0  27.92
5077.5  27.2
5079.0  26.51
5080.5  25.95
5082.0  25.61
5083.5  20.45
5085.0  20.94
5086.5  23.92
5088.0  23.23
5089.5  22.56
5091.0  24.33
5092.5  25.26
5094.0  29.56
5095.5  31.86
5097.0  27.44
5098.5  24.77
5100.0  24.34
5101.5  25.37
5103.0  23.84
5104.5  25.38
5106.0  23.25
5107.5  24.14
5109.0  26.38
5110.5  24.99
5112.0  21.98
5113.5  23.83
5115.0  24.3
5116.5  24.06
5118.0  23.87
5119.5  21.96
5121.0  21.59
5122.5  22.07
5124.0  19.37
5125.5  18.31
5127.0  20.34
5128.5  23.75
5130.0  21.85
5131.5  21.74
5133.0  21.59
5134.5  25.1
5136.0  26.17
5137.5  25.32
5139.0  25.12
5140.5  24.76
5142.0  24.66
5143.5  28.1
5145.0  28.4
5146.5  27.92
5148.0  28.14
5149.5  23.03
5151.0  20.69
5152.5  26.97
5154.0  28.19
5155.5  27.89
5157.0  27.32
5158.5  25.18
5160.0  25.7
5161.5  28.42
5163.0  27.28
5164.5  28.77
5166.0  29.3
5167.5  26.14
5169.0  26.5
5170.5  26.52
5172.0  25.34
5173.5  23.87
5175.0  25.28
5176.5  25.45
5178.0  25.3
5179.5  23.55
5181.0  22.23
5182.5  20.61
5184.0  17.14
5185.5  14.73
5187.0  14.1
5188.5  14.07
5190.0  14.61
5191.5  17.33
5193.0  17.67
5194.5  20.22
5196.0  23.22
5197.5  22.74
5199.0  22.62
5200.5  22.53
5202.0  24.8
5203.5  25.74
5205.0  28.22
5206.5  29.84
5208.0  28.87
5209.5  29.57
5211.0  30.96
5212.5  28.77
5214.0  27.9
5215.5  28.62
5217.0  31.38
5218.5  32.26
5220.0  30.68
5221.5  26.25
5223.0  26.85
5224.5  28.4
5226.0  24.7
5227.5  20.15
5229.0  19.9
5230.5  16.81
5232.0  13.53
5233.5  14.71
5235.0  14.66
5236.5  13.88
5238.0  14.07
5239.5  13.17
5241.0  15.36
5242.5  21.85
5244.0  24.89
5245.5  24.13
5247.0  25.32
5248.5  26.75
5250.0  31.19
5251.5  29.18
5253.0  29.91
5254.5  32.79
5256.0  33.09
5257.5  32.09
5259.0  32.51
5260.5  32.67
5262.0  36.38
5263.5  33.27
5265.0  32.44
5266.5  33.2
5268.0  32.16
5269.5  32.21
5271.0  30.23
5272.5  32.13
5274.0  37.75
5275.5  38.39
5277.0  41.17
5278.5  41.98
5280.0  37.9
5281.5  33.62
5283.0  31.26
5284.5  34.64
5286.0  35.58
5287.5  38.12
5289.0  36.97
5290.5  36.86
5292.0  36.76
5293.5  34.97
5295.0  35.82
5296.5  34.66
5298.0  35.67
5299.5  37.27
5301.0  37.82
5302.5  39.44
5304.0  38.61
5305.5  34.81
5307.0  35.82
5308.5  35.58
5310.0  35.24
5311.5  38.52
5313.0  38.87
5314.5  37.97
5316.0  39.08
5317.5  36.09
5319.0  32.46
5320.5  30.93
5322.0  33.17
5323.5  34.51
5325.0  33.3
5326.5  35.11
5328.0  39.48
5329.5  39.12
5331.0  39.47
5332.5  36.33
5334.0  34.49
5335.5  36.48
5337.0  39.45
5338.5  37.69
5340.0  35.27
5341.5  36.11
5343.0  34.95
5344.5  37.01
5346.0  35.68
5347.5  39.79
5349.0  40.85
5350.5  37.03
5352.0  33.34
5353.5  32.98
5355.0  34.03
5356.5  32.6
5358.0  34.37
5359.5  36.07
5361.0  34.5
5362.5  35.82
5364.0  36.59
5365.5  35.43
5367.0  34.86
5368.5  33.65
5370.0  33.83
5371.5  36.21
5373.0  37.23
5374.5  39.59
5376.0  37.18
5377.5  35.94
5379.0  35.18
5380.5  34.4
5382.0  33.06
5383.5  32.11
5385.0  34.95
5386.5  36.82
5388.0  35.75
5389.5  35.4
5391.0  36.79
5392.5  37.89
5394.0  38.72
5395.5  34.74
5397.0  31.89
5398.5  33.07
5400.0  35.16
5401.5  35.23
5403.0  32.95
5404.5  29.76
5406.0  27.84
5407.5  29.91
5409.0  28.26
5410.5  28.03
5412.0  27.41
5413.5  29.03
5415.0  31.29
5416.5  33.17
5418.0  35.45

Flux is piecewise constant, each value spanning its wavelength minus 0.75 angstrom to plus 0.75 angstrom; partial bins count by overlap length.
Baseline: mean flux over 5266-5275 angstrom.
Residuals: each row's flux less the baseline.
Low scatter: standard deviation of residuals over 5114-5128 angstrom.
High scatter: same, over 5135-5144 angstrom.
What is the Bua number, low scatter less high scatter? 0.8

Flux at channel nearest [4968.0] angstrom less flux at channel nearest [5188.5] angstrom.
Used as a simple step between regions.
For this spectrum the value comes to 2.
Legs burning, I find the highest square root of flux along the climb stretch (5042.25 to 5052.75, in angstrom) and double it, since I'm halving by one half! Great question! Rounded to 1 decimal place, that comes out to 9.0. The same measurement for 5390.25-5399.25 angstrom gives 12.4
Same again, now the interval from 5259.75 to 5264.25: 12.1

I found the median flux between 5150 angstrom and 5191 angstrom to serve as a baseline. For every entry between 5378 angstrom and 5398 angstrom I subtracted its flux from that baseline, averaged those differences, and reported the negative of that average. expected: 10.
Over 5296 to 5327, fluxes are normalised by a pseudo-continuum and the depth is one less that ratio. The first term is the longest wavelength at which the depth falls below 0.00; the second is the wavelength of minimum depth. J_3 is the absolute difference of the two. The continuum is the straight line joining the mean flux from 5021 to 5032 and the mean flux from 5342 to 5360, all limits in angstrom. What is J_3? 24.0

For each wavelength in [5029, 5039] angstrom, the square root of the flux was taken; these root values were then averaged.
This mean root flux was 4.8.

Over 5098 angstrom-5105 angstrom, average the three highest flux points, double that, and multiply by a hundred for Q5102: 5035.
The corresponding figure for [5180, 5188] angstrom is 3999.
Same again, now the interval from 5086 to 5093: 4901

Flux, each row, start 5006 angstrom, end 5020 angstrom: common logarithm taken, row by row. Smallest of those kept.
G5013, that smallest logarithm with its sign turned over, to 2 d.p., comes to -1.26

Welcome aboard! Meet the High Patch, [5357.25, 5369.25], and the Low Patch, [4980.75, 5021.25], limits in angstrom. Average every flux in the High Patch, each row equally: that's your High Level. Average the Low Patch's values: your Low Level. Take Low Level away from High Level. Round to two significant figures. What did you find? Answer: 12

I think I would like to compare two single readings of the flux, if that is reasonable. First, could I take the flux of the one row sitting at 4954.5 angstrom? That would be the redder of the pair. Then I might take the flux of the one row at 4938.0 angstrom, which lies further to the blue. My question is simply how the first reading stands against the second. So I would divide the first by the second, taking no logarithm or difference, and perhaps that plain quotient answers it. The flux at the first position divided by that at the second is 1.1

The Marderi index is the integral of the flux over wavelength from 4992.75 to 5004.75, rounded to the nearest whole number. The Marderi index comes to 300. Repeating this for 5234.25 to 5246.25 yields 213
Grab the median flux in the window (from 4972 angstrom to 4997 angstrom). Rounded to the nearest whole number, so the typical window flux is 24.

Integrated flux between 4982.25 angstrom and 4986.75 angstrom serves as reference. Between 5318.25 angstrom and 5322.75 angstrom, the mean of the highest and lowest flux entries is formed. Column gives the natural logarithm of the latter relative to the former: -1.21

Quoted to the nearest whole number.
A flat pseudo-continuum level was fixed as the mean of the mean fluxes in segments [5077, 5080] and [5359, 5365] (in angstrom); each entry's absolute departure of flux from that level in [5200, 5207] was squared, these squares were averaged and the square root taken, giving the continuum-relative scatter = 6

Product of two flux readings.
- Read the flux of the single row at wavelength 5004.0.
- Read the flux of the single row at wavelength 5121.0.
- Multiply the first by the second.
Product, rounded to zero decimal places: 510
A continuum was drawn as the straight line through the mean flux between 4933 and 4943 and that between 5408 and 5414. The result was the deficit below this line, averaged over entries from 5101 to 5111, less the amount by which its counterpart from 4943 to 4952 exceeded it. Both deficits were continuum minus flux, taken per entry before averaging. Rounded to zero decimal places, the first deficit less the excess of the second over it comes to -6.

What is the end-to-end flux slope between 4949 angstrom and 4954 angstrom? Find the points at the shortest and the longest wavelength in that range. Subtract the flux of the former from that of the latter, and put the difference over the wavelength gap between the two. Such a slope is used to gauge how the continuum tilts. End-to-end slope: -1.0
